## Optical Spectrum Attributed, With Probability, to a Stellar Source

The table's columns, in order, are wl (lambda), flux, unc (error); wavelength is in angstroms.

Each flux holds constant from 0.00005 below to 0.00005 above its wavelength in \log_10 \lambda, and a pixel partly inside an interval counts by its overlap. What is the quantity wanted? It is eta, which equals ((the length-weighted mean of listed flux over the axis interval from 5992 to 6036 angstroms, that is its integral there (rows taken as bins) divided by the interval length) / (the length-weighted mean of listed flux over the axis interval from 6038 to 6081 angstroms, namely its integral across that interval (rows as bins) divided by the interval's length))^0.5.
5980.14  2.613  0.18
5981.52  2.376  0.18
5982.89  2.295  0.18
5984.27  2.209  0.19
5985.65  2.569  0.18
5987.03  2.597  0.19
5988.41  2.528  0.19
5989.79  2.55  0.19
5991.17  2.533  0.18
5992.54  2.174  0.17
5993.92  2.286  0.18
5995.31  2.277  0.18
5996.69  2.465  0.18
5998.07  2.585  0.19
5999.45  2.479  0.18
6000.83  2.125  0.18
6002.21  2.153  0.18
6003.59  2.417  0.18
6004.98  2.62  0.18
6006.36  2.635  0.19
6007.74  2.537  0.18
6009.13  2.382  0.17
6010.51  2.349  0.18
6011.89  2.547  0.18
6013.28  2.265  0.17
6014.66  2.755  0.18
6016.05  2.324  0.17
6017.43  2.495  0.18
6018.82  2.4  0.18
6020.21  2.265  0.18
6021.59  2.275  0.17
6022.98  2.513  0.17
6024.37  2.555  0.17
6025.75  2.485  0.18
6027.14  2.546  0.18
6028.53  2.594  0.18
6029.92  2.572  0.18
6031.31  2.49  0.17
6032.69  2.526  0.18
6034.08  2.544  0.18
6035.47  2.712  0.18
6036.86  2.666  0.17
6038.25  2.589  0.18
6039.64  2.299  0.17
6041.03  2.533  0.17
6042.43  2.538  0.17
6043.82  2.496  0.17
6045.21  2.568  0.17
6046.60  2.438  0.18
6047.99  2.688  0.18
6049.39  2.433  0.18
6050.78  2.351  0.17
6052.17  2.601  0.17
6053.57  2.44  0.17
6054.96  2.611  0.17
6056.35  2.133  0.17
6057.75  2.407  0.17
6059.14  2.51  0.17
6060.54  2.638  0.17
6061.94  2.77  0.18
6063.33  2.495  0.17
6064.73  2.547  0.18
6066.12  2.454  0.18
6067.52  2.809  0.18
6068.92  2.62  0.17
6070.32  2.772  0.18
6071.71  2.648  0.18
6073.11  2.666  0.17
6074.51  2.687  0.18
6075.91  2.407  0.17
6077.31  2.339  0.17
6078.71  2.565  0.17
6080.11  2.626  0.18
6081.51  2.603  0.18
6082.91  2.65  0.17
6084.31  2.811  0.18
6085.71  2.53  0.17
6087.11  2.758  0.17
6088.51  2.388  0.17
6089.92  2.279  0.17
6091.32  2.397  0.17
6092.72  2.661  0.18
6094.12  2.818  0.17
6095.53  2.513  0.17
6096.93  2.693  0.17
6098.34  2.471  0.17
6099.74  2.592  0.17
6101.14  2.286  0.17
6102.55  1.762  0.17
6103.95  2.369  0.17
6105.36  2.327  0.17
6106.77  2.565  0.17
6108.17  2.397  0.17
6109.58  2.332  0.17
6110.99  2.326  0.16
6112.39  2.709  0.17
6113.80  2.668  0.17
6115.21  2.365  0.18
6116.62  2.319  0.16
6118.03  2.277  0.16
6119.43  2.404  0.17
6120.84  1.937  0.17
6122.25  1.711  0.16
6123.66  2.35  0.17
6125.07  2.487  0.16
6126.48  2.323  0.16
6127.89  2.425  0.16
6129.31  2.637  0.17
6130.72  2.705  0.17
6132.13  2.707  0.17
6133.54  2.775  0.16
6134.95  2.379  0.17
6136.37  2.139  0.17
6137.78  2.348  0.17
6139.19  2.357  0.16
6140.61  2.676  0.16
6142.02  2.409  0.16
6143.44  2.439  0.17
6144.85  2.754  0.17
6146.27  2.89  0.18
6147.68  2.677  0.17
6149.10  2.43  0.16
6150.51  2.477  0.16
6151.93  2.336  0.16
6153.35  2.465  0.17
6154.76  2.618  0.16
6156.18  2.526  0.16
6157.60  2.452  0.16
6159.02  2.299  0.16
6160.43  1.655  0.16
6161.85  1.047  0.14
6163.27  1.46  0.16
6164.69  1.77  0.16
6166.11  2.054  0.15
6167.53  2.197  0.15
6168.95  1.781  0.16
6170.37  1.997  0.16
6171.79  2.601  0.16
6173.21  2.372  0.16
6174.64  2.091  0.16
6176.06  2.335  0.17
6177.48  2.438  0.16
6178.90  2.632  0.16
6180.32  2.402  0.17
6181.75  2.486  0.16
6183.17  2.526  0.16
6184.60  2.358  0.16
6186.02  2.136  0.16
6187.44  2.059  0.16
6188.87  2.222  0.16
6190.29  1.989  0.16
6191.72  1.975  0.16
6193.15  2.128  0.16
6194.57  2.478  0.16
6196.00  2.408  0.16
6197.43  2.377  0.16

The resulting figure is 0.98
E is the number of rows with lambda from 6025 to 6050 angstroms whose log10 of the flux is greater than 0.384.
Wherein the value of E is 17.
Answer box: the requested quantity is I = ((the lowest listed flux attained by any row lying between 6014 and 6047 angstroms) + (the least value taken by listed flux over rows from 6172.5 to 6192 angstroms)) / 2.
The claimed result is 2.12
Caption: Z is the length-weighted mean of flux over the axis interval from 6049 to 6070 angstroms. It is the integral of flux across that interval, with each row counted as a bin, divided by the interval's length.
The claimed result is 2.53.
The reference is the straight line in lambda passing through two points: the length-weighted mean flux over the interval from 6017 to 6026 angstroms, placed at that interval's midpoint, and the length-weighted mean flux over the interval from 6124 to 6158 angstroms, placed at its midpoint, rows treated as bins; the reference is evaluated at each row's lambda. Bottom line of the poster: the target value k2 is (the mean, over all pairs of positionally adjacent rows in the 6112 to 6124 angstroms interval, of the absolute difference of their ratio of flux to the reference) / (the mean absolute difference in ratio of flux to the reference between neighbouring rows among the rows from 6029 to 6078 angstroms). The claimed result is 1.5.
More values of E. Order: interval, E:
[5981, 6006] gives 9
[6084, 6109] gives 10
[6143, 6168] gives 10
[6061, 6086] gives 16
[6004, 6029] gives 11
